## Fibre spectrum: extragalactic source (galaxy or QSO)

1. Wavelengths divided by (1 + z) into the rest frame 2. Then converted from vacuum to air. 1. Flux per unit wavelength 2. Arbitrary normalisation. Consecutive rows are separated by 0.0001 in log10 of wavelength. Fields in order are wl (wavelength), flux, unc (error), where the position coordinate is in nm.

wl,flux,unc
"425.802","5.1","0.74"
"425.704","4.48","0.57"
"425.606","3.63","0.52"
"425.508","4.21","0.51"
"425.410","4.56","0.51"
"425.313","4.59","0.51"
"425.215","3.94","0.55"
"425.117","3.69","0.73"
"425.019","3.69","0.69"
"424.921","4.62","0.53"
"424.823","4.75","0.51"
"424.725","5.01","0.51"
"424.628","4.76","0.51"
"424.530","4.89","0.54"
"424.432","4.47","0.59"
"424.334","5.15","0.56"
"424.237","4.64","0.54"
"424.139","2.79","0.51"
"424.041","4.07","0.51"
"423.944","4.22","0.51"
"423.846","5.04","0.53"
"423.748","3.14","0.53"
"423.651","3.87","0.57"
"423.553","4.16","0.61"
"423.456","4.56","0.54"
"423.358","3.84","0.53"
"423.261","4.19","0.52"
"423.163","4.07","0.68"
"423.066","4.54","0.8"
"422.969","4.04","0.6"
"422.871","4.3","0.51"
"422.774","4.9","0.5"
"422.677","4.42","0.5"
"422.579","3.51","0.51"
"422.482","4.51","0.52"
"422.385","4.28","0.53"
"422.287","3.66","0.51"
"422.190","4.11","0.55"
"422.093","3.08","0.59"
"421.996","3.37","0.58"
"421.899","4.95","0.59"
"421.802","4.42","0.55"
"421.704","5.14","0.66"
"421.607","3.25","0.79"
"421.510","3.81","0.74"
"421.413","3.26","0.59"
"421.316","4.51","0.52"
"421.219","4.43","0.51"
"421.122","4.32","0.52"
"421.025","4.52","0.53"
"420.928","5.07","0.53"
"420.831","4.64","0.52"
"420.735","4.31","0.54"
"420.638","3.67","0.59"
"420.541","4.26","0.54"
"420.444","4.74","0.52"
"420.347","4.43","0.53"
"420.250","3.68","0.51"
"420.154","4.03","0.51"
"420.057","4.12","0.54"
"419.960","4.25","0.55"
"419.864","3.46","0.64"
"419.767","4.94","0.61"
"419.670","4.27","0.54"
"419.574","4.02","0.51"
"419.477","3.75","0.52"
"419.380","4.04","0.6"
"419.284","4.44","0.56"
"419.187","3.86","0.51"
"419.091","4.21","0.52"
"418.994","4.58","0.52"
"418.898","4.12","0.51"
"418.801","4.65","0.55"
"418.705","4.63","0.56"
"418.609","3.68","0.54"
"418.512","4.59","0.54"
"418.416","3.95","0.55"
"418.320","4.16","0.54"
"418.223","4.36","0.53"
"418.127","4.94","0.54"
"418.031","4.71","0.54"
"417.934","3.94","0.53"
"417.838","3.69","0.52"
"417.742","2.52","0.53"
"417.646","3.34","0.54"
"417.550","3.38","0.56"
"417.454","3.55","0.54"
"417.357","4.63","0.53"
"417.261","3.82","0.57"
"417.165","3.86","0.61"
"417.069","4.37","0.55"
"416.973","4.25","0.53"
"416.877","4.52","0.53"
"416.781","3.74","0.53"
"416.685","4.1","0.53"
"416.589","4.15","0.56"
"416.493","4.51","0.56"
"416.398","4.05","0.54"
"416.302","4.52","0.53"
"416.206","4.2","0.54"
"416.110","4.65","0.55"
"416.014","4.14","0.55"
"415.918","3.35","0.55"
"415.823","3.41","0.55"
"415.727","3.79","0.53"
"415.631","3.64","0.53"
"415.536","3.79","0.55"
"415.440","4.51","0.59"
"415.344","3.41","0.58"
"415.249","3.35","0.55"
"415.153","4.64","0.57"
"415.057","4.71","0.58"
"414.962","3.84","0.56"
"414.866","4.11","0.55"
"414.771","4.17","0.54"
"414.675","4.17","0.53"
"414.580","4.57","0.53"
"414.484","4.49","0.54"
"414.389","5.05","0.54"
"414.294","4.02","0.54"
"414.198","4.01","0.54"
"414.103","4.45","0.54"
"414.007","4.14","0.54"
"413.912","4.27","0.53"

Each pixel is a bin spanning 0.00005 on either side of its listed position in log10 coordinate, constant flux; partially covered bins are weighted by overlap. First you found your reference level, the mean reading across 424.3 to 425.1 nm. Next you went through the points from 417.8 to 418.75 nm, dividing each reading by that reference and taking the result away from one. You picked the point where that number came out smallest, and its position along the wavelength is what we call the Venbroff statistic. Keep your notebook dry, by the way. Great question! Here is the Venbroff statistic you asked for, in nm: 418.127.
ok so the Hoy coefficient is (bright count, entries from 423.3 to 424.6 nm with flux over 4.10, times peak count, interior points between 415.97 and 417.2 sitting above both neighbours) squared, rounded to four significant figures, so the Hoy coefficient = 1600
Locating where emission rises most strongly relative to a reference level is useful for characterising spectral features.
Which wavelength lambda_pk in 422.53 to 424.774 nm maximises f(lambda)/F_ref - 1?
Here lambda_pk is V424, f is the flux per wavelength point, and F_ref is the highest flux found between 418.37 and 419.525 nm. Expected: 424.334 nm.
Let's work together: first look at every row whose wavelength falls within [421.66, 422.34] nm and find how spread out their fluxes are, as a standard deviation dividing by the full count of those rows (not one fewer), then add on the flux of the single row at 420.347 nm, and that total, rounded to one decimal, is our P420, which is 5.2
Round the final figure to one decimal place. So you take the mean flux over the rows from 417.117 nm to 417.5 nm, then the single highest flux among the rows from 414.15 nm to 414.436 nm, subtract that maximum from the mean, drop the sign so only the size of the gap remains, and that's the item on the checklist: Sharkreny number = 1.1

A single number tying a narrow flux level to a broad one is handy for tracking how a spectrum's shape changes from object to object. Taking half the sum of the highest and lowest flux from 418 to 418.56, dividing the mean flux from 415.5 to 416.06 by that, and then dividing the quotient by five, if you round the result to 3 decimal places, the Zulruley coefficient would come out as 0.166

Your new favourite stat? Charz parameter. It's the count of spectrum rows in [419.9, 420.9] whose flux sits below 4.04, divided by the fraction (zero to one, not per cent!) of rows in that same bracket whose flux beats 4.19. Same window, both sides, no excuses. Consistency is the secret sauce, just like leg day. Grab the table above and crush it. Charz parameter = 5.0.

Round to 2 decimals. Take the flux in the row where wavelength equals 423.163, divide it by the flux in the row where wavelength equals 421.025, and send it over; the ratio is 0.90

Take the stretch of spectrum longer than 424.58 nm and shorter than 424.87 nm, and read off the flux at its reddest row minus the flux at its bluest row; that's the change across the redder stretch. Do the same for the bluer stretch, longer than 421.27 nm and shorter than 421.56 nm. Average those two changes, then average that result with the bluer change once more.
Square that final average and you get 0.28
